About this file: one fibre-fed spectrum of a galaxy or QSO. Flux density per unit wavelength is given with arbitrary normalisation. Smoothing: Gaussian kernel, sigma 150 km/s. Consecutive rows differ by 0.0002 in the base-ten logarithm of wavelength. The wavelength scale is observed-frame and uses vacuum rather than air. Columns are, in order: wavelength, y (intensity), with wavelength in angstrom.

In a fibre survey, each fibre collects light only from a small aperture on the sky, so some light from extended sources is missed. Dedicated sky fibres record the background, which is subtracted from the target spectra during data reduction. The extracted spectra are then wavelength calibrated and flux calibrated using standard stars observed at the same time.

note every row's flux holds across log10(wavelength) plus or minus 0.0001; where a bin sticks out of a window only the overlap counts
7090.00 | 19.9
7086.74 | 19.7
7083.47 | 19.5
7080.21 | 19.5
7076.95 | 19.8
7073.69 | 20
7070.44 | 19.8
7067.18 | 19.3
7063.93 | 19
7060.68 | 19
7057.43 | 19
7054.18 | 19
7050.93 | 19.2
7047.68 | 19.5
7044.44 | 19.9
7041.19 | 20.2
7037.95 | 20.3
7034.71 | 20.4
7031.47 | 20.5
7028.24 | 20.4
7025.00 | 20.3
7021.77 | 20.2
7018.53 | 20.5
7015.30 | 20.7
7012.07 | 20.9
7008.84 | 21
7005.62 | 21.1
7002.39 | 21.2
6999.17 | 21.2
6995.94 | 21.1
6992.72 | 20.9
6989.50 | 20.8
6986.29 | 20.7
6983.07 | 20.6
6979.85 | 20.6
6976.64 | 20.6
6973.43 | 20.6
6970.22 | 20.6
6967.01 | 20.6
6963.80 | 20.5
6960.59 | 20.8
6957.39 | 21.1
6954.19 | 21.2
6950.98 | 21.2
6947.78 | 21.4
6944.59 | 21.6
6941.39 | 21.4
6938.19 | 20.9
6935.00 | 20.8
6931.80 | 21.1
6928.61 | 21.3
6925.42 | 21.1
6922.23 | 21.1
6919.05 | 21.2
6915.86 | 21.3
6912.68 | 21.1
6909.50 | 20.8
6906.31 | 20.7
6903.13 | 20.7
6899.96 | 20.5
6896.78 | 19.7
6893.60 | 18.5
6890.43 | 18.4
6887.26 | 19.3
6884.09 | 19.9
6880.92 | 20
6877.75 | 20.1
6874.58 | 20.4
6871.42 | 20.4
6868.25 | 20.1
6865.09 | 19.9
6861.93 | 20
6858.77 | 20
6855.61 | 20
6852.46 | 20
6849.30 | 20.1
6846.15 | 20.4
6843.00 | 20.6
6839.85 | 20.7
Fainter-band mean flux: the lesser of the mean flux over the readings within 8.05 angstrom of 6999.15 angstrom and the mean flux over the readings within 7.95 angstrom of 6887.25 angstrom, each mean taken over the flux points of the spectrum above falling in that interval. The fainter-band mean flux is 19.2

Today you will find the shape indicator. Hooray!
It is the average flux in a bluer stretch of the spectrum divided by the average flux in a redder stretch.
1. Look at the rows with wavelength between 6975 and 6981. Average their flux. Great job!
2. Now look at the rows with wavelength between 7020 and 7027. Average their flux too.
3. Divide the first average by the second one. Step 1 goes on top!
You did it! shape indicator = 1.02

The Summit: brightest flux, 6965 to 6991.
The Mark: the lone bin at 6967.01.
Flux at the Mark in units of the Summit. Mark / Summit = 0.99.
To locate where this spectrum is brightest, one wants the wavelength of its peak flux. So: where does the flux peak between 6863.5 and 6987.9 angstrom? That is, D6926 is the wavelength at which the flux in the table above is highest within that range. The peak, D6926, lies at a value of 6944.59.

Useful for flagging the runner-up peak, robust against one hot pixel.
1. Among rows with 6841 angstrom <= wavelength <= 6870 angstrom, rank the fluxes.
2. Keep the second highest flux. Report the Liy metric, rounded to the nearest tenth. 20.4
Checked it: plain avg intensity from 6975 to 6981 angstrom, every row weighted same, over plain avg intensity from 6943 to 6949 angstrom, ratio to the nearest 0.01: 0.96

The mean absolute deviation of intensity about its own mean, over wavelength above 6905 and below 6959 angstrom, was 0.18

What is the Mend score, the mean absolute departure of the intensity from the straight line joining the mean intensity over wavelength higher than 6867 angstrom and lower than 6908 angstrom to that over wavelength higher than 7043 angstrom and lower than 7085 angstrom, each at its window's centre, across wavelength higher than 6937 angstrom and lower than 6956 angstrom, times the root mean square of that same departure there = 2.4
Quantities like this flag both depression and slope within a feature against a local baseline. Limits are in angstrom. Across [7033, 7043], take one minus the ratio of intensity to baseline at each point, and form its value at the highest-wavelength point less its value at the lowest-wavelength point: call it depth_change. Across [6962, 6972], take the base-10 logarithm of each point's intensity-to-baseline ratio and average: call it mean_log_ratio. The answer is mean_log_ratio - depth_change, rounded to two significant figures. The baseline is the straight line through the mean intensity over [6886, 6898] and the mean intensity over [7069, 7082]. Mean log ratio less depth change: 0.016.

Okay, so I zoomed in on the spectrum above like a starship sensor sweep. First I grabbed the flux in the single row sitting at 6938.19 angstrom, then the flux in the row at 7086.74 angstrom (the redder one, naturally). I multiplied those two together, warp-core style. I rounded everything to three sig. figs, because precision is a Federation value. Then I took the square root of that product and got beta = 20.3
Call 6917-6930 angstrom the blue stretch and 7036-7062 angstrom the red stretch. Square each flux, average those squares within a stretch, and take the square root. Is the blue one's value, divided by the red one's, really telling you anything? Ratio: 1.08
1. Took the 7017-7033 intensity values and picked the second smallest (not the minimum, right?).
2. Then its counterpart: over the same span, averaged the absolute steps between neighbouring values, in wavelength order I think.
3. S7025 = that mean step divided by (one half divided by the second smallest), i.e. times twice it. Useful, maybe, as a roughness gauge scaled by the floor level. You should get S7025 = 6.1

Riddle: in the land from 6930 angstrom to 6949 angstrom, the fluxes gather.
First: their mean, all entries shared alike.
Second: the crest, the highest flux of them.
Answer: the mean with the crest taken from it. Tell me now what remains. -0.40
